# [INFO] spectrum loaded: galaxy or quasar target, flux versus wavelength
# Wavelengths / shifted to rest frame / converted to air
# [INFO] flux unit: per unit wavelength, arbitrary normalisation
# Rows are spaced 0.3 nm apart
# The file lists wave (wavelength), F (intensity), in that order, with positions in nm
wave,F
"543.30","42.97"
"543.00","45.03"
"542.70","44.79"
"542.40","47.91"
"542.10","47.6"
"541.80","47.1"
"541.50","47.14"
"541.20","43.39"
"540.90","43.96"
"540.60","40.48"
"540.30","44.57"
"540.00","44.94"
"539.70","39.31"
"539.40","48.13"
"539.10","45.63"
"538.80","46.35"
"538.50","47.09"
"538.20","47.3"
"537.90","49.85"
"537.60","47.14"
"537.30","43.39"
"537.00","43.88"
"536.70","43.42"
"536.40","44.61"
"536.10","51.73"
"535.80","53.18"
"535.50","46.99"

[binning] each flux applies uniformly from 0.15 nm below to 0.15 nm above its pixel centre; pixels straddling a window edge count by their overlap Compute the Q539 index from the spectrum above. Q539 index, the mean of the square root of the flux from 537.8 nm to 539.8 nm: 6.80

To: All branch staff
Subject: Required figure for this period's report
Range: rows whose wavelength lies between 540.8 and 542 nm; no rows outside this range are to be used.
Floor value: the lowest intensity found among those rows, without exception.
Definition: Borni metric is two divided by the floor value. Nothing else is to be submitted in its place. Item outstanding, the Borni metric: 0.0461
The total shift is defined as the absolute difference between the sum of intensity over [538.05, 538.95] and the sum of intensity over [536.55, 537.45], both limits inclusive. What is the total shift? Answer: 10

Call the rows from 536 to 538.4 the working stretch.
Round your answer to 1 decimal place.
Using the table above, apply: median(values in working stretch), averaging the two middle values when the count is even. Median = 45.9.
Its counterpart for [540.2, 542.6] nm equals 45.8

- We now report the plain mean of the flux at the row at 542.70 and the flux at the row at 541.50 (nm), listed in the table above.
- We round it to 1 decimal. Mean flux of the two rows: 46.0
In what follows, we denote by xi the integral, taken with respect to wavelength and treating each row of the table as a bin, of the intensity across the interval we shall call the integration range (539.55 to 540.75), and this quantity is 50.8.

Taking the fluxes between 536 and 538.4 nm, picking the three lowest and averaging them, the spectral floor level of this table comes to 43.56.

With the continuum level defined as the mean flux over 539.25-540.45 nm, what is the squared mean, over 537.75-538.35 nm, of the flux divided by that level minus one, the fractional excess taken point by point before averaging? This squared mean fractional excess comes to 0.0096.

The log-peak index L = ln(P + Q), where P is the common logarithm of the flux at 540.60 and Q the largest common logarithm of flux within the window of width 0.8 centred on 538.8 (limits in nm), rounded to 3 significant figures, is 1.19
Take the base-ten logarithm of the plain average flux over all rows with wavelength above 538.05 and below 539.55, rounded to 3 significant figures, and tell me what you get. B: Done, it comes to 1.67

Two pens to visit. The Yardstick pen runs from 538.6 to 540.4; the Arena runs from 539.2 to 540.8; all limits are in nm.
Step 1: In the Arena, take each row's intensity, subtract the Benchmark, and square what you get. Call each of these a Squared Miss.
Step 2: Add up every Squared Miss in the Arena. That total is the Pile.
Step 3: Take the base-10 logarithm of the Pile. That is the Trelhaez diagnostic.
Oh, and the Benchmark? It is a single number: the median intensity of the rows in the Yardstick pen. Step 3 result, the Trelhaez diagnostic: 1.83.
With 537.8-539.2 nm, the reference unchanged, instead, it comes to 1.47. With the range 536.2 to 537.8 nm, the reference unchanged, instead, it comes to 1.11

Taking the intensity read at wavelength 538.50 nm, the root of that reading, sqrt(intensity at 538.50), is 6.86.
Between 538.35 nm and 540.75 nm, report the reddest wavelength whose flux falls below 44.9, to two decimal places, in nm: 540.60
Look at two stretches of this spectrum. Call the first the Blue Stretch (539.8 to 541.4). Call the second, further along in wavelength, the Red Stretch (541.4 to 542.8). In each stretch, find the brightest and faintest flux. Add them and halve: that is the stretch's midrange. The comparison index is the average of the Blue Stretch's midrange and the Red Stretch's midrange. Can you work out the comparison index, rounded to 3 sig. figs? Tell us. 44.5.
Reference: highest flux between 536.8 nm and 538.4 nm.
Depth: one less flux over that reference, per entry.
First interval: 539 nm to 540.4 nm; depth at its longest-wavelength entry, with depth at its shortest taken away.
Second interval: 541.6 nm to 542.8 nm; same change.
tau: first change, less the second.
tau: -0.03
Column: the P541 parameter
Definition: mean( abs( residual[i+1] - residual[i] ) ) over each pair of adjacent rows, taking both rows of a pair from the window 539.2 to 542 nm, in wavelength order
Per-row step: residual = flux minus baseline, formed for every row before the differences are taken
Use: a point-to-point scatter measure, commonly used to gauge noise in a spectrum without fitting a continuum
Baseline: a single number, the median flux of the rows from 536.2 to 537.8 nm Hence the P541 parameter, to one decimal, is 3.3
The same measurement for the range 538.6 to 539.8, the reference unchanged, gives 4.0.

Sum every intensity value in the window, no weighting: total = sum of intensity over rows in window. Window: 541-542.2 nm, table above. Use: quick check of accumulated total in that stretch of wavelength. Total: 185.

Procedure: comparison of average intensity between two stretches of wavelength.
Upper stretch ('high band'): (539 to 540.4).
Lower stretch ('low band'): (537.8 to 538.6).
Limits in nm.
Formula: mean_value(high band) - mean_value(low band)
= -3.6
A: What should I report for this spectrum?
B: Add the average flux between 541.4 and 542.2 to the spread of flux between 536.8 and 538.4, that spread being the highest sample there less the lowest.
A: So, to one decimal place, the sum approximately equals 53.7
